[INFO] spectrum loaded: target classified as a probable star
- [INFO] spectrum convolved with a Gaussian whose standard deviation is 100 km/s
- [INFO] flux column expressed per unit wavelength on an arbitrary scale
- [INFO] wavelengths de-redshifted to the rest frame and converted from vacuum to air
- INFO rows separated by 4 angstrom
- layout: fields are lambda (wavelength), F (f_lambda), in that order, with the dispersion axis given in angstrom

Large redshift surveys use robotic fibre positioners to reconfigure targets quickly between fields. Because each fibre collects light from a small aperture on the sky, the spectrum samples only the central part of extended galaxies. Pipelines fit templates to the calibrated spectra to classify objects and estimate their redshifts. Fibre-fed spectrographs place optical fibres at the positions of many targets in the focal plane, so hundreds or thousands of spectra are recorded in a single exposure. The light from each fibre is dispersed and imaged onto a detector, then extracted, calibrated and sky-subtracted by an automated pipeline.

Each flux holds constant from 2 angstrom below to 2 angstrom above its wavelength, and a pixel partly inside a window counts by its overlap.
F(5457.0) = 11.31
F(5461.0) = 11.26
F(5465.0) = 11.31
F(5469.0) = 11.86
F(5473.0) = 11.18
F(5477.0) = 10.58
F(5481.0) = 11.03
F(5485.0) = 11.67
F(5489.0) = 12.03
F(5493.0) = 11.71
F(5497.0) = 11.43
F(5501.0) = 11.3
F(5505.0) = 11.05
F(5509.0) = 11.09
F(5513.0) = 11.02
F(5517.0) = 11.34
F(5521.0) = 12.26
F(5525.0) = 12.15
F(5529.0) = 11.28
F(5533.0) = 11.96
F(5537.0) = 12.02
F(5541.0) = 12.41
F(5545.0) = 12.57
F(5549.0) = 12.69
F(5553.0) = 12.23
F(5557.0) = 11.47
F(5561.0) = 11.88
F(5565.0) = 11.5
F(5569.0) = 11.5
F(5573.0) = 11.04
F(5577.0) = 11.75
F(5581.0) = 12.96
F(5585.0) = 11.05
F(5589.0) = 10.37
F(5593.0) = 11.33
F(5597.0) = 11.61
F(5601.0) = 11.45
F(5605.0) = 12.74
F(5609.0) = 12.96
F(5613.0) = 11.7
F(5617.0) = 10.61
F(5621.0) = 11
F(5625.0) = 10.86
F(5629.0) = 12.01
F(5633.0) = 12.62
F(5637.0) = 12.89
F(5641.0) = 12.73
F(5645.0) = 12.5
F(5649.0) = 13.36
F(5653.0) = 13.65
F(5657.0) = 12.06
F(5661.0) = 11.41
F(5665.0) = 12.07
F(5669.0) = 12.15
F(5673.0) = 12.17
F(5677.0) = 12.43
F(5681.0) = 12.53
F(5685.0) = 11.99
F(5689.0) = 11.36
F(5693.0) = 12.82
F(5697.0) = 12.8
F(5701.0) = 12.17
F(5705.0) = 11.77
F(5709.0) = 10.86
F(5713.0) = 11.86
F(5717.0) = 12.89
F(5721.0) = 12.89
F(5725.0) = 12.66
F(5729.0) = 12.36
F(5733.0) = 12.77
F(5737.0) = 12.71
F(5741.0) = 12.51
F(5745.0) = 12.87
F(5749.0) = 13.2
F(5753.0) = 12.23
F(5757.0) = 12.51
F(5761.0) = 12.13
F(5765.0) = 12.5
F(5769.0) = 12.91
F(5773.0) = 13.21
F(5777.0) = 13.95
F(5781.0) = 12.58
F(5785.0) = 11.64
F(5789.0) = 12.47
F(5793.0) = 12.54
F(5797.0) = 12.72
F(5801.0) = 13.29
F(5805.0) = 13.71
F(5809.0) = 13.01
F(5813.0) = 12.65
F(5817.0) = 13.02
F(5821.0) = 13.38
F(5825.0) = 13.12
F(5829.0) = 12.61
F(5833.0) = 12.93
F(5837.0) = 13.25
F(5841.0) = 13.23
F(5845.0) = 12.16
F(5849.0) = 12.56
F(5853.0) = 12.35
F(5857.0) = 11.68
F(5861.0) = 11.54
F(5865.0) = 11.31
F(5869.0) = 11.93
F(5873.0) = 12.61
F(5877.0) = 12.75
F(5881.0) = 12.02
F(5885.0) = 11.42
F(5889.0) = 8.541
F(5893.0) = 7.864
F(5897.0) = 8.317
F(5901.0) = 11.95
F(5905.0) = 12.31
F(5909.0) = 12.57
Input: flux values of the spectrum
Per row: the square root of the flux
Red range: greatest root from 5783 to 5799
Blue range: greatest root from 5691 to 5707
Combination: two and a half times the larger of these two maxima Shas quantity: 8.95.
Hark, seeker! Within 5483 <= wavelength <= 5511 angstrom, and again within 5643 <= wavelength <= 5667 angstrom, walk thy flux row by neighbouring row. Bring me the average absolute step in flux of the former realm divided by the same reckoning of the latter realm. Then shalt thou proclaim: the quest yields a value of 0.3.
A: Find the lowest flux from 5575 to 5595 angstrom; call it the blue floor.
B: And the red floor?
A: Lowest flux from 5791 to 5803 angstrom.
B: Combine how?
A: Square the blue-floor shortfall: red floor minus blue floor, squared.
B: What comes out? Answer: 4.7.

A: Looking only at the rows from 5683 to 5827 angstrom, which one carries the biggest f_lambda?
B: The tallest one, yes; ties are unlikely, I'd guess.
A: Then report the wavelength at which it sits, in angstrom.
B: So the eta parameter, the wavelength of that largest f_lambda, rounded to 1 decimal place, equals 5777.0 angstrom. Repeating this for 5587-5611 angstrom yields 5609.0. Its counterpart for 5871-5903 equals 5877.0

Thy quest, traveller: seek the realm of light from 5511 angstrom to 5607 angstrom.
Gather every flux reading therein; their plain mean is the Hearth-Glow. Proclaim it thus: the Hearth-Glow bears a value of 11.8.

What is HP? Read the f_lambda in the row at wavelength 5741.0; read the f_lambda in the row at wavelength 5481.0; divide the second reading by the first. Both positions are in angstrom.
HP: 0.88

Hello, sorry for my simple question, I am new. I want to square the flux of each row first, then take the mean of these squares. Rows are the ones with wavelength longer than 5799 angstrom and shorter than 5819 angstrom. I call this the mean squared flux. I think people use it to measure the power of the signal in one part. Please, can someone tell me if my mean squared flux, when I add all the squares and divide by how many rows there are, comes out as 173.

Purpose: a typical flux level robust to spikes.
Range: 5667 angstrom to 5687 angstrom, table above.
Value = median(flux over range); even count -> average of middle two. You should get 12.2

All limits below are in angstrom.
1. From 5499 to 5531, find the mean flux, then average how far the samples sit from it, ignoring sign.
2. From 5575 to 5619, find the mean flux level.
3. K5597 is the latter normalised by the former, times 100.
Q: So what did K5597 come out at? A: 3040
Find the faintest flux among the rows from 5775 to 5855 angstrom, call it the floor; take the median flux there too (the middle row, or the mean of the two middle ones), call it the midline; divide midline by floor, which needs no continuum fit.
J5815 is 1.10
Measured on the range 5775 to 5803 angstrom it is 1.08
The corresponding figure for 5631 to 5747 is 1.15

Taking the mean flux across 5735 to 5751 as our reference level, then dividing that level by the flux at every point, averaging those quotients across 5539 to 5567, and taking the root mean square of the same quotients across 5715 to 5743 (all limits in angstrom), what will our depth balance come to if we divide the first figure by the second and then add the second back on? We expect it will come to 2.06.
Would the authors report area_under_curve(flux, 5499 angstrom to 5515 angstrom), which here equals 178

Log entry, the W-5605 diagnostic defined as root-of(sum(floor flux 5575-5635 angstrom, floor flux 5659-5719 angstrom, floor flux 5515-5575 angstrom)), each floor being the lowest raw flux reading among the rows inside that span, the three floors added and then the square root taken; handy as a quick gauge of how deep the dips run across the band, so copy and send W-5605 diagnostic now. 5.68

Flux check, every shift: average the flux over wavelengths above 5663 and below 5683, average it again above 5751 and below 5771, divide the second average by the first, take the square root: 1.01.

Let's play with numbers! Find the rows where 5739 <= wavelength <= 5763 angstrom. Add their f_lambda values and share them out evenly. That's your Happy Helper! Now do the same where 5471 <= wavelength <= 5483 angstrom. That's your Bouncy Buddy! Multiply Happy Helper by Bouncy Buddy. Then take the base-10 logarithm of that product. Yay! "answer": 2.14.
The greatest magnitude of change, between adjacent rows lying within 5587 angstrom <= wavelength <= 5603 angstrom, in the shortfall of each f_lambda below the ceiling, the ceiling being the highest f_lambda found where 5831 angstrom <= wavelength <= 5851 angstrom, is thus 0.96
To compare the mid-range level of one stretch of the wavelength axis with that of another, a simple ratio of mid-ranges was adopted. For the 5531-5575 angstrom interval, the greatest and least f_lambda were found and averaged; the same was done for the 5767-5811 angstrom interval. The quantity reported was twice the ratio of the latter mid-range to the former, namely 2.16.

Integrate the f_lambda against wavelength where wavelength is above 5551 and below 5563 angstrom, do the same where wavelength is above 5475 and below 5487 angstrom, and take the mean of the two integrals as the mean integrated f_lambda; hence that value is 138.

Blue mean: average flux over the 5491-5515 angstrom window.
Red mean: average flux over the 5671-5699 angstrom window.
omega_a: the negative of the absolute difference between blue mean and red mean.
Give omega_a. -1.03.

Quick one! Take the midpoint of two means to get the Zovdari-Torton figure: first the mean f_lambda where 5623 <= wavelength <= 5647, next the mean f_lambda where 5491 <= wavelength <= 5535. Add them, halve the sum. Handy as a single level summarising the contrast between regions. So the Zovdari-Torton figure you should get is 11.9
